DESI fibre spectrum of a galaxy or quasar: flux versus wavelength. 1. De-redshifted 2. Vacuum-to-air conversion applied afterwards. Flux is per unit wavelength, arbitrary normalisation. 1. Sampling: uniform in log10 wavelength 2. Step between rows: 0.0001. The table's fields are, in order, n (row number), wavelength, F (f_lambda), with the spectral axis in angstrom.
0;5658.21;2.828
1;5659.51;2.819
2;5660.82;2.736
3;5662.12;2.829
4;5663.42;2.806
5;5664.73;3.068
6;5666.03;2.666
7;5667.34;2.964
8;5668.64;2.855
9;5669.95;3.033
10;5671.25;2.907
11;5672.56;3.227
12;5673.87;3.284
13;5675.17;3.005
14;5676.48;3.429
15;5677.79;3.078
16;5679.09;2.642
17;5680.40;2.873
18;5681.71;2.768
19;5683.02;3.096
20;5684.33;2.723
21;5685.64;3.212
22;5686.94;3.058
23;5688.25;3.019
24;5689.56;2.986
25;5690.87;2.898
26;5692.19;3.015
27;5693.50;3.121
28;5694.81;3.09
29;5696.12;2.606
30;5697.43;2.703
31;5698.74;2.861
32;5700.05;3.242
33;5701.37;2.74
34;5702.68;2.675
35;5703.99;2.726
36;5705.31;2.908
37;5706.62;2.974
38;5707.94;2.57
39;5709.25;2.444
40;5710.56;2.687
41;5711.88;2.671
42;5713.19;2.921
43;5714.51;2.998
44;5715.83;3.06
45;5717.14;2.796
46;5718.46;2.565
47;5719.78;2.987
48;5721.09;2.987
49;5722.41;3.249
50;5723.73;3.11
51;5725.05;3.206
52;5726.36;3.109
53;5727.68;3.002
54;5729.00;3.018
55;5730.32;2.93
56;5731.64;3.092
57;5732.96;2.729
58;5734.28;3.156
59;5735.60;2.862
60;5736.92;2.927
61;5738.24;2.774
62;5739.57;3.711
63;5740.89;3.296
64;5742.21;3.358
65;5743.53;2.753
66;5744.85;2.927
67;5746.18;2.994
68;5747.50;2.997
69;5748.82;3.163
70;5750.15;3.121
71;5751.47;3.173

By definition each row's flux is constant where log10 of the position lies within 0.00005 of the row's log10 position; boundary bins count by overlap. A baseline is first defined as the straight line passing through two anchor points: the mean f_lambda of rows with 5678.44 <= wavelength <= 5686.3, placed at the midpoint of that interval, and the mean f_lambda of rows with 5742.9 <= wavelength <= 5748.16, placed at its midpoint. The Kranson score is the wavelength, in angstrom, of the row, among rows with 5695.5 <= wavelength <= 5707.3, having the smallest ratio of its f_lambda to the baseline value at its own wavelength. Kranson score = 5696.12 angstrom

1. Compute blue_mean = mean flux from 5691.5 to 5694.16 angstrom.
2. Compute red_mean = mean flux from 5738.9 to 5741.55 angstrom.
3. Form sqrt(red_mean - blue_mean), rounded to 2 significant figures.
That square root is 0.66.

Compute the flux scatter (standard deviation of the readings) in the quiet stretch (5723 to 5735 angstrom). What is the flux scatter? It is 0.14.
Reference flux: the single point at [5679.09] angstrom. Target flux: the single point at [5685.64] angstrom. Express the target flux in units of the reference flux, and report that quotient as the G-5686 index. 1.22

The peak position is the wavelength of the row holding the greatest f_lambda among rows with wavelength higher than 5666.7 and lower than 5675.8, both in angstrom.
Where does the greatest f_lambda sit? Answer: 5673.87 angstrom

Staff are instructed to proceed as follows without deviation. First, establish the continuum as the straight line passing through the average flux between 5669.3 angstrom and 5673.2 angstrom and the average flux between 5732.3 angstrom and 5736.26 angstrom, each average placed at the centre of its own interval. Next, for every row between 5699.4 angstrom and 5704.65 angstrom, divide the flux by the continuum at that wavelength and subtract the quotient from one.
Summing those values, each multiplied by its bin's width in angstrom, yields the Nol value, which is 0.25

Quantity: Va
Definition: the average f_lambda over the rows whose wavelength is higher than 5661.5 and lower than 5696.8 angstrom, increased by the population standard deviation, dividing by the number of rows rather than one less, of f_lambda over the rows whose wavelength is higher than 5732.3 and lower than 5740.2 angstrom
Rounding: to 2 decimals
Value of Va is 3.31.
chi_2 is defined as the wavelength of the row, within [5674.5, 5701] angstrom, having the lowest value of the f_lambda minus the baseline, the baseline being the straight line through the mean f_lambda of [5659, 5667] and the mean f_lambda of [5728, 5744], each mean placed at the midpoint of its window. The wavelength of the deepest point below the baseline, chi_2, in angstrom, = 5696.12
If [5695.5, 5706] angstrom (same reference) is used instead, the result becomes 5696.12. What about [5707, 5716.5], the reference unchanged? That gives 5709.25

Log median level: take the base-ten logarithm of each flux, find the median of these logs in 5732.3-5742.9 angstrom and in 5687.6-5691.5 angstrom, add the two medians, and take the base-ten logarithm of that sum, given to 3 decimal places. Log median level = -0.019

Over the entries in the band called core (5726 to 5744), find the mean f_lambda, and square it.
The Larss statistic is 9.3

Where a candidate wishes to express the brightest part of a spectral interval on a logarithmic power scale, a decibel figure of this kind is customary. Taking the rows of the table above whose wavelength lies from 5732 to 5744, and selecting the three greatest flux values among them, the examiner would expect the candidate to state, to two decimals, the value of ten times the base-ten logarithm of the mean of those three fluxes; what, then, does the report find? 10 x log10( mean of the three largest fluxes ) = 5.38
